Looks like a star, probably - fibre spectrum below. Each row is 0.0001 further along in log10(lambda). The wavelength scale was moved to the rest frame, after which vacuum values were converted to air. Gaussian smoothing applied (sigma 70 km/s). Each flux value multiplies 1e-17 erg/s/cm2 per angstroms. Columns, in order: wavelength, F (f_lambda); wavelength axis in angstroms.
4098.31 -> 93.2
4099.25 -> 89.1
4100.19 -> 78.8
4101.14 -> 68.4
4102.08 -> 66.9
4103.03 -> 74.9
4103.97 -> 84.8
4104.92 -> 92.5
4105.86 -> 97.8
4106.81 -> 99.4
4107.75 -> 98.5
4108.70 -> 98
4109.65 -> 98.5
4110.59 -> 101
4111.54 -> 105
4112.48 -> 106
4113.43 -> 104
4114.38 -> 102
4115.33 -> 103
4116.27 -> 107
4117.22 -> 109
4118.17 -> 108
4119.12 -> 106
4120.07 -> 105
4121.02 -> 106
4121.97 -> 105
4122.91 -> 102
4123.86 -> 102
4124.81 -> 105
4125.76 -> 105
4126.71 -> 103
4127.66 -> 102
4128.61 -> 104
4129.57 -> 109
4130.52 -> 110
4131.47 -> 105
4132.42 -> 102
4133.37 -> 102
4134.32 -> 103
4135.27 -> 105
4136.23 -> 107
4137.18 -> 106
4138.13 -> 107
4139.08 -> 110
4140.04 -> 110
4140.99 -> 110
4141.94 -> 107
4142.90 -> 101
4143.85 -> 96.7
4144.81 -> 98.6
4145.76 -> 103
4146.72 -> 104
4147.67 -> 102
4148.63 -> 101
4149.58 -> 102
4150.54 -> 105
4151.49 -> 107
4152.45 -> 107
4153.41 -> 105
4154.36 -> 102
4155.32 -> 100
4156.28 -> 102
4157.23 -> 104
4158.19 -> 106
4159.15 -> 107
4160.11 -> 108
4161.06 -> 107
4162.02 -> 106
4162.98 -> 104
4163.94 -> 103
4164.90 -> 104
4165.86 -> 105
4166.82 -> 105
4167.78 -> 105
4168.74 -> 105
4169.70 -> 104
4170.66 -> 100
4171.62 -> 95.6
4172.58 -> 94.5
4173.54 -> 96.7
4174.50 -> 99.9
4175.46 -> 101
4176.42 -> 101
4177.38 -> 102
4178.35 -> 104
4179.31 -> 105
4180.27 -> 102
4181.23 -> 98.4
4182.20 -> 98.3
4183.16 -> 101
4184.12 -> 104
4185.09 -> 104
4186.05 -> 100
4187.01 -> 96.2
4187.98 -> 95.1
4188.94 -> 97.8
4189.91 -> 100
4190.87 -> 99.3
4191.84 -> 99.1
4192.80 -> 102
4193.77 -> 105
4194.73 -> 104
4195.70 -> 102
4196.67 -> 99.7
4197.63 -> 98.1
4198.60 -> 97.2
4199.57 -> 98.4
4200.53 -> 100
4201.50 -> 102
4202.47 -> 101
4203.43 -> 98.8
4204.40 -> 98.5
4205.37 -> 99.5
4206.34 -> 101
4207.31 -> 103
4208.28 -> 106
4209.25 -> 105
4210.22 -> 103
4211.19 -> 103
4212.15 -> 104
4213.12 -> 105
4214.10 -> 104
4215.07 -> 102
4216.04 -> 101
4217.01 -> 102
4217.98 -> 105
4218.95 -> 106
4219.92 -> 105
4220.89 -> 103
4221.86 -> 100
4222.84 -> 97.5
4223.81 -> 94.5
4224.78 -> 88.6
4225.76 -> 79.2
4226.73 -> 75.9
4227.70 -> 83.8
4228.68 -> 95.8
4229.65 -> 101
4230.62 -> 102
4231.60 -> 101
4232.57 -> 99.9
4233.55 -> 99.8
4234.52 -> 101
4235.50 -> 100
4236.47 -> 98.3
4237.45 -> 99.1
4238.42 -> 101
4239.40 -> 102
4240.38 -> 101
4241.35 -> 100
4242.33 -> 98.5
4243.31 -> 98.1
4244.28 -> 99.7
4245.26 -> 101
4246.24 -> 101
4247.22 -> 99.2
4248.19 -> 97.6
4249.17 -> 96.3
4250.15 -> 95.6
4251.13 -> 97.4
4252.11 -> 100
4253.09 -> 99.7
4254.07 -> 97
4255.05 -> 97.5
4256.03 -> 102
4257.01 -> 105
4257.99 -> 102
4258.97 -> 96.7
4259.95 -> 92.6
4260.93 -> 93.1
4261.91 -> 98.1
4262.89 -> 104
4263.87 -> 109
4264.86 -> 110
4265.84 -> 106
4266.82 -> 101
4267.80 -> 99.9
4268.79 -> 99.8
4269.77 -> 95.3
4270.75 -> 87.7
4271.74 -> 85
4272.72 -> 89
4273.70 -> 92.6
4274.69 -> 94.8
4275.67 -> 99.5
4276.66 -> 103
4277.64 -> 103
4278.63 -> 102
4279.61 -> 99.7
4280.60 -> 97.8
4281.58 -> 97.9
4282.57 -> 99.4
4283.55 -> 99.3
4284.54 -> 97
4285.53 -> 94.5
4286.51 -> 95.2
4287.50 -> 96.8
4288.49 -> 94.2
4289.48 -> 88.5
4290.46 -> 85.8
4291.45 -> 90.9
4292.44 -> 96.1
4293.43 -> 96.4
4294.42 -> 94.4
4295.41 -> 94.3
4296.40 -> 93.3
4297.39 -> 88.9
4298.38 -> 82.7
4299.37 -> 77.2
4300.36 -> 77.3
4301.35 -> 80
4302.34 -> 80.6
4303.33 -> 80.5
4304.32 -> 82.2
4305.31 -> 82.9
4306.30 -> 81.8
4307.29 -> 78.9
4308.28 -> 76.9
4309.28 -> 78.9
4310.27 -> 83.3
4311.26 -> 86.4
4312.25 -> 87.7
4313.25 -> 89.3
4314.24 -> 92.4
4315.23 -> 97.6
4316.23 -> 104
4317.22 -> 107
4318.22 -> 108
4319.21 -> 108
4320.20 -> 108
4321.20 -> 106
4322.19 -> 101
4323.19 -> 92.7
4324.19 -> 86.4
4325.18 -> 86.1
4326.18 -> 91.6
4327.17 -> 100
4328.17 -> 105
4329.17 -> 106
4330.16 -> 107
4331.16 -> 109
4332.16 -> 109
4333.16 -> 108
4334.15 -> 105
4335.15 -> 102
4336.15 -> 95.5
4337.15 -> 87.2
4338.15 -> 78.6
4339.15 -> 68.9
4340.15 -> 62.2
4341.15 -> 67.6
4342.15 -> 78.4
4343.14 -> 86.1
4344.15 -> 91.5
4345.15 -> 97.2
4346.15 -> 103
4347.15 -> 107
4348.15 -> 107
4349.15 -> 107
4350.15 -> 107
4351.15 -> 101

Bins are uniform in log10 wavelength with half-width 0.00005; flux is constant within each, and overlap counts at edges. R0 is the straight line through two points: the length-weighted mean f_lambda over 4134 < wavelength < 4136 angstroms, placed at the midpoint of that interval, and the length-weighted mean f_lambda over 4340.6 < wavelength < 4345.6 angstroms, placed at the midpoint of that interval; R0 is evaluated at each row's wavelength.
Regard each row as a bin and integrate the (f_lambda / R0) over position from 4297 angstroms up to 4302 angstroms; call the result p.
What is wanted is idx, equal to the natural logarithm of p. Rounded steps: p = 4.6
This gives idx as 1.53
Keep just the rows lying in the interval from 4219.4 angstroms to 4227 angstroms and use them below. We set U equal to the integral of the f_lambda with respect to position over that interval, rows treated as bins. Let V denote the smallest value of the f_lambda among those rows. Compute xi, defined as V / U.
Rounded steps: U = 711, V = 75.9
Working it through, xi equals 0.107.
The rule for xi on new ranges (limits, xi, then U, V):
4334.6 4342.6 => 0.097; 641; 62.2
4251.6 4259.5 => 0.122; 789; 96.7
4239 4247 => 0.123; 801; 98.1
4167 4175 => 0.118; 803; 94.5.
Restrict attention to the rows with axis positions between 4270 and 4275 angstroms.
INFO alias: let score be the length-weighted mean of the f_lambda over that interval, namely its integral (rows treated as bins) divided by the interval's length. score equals 90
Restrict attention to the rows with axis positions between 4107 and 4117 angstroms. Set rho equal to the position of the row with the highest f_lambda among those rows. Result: 4116.27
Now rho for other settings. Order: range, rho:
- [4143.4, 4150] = 4146.72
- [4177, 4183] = 4179.31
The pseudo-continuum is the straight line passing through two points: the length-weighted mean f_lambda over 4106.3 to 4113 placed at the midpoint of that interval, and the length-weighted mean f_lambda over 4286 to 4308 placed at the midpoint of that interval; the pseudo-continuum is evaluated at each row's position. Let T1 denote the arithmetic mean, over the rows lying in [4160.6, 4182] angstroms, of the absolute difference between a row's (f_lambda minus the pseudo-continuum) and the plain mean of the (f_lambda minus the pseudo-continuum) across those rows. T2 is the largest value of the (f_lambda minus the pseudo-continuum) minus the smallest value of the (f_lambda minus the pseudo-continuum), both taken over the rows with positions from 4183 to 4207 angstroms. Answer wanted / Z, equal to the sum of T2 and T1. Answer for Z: 13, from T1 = 2.6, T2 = 10.3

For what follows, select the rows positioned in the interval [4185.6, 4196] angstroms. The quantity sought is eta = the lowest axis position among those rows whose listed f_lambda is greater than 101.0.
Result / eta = 4192.80 angstroms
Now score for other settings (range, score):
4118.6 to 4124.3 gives 104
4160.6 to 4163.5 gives 105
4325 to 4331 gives 101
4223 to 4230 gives 89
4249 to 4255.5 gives 98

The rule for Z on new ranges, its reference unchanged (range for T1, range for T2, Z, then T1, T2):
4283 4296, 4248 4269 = 20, 2.6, 17.8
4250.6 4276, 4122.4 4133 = 13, 4.6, 8.6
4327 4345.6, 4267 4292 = 31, 12.6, 18.4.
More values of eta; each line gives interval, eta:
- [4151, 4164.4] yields 4151.49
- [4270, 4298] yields 4276.66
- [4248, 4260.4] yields 4256.03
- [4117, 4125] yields 4117.22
